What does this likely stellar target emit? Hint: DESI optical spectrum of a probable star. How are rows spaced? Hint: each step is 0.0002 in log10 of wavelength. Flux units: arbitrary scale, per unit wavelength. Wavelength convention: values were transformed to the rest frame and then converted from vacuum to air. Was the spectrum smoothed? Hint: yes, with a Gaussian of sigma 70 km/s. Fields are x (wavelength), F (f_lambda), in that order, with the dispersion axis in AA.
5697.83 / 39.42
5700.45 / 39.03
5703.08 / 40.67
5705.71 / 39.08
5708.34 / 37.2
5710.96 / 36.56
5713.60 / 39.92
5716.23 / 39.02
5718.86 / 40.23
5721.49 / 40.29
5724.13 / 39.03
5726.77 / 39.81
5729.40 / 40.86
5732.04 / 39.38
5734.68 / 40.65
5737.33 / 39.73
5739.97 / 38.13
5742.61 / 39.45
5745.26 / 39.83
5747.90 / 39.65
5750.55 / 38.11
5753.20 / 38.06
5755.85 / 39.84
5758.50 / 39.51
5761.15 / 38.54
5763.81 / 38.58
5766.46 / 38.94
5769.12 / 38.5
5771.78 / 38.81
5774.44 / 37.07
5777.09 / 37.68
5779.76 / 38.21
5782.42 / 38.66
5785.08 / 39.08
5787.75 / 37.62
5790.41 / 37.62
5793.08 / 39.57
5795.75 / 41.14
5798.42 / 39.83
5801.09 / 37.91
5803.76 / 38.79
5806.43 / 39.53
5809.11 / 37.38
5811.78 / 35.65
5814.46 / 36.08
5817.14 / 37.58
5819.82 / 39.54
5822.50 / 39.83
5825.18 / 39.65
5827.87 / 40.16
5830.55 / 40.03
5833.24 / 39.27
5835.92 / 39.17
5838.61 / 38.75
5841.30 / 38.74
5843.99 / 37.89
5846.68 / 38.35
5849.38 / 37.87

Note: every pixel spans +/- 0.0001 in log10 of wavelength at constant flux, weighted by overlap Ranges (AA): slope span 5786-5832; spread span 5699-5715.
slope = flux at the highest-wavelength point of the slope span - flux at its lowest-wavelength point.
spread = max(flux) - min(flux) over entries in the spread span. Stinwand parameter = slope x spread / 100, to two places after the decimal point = 0.10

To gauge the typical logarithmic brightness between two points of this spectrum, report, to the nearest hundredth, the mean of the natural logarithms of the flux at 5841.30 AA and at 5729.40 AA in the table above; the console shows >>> 3.68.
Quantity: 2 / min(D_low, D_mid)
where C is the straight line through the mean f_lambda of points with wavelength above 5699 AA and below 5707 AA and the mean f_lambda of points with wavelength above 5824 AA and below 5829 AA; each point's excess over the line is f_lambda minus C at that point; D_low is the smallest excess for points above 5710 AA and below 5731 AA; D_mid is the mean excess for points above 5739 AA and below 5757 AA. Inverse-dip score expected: -0.66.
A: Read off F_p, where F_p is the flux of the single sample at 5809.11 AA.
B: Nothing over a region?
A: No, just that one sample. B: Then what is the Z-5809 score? 37.38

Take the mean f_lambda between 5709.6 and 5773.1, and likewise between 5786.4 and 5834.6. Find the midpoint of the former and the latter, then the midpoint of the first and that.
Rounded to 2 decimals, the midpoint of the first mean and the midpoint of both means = 39.10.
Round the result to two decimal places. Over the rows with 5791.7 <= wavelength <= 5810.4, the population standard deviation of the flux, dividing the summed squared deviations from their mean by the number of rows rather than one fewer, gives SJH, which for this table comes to 1.17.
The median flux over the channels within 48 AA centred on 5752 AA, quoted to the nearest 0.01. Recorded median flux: 39.16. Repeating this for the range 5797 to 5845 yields 38.98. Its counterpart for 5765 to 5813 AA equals 38.58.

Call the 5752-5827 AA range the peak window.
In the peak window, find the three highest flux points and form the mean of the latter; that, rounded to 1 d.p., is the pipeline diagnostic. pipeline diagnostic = 40.3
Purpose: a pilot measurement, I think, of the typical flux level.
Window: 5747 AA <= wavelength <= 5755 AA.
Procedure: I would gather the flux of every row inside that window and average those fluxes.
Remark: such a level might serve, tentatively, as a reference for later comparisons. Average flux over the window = 38.6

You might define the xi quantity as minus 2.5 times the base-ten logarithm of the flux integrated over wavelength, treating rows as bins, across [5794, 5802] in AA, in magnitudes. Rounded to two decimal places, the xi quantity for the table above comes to -6.25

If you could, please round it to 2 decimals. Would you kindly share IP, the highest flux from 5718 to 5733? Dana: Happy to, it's 40.86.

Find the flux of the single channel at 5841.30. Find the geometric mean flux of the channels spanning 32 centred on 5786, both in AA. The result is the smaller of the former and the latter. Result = 38.6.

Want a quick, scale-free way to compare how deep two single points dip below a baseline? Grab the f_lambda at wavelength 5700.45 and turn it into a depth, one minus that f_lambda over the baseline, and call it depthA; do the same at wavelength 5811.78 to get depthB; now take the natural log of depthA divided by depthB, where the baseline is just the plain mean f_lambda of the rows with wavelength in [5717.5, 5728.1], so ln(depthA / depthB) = -1.6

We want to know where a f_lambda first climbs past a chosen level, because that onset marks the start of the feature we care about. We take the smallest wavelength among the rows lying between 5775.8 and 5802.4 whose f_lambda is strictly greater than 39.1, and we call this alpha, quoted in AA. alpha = 5793.08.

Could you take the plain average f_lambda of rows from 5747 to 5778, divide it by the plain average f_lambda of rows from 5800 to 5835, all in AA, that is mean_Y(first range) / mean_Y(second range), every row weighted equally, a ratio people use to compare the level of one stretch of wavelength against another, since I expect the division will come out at 1.00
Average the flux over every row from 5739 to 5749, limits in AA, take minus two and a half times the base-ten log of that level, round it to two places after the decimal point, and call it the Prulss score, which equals -3.99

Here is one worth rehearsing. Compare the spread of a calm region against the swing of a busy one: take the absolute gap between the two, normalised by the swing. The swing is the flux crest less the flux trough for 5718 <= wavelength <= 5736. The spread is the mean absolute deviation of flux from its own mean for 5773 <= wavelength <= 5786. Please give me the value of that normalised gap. 0.67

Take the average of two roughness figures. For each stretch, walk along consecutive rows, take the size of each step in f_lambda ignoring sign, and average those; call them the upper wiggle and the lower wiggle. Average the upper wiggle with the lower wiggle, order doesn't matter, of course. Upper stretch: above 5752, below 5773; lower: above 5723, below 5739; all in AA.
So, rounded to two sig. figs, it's 0.85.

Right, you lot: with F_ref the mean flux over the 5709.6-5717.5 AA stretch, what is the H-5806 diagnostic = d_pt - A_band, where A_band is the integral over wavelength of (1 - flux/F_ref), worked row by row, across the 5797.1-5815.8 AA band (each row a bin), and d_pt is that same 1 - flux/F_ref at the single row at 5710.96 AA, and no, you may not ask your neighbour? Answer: -0.25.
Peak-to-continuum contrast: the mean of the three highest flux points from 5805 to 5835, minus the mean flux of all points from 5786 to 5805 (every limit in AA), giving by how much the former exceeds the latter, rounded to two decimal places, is 1.08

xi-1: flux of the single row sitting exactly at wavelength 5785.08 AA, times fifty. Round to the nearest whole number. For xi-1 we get 1954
